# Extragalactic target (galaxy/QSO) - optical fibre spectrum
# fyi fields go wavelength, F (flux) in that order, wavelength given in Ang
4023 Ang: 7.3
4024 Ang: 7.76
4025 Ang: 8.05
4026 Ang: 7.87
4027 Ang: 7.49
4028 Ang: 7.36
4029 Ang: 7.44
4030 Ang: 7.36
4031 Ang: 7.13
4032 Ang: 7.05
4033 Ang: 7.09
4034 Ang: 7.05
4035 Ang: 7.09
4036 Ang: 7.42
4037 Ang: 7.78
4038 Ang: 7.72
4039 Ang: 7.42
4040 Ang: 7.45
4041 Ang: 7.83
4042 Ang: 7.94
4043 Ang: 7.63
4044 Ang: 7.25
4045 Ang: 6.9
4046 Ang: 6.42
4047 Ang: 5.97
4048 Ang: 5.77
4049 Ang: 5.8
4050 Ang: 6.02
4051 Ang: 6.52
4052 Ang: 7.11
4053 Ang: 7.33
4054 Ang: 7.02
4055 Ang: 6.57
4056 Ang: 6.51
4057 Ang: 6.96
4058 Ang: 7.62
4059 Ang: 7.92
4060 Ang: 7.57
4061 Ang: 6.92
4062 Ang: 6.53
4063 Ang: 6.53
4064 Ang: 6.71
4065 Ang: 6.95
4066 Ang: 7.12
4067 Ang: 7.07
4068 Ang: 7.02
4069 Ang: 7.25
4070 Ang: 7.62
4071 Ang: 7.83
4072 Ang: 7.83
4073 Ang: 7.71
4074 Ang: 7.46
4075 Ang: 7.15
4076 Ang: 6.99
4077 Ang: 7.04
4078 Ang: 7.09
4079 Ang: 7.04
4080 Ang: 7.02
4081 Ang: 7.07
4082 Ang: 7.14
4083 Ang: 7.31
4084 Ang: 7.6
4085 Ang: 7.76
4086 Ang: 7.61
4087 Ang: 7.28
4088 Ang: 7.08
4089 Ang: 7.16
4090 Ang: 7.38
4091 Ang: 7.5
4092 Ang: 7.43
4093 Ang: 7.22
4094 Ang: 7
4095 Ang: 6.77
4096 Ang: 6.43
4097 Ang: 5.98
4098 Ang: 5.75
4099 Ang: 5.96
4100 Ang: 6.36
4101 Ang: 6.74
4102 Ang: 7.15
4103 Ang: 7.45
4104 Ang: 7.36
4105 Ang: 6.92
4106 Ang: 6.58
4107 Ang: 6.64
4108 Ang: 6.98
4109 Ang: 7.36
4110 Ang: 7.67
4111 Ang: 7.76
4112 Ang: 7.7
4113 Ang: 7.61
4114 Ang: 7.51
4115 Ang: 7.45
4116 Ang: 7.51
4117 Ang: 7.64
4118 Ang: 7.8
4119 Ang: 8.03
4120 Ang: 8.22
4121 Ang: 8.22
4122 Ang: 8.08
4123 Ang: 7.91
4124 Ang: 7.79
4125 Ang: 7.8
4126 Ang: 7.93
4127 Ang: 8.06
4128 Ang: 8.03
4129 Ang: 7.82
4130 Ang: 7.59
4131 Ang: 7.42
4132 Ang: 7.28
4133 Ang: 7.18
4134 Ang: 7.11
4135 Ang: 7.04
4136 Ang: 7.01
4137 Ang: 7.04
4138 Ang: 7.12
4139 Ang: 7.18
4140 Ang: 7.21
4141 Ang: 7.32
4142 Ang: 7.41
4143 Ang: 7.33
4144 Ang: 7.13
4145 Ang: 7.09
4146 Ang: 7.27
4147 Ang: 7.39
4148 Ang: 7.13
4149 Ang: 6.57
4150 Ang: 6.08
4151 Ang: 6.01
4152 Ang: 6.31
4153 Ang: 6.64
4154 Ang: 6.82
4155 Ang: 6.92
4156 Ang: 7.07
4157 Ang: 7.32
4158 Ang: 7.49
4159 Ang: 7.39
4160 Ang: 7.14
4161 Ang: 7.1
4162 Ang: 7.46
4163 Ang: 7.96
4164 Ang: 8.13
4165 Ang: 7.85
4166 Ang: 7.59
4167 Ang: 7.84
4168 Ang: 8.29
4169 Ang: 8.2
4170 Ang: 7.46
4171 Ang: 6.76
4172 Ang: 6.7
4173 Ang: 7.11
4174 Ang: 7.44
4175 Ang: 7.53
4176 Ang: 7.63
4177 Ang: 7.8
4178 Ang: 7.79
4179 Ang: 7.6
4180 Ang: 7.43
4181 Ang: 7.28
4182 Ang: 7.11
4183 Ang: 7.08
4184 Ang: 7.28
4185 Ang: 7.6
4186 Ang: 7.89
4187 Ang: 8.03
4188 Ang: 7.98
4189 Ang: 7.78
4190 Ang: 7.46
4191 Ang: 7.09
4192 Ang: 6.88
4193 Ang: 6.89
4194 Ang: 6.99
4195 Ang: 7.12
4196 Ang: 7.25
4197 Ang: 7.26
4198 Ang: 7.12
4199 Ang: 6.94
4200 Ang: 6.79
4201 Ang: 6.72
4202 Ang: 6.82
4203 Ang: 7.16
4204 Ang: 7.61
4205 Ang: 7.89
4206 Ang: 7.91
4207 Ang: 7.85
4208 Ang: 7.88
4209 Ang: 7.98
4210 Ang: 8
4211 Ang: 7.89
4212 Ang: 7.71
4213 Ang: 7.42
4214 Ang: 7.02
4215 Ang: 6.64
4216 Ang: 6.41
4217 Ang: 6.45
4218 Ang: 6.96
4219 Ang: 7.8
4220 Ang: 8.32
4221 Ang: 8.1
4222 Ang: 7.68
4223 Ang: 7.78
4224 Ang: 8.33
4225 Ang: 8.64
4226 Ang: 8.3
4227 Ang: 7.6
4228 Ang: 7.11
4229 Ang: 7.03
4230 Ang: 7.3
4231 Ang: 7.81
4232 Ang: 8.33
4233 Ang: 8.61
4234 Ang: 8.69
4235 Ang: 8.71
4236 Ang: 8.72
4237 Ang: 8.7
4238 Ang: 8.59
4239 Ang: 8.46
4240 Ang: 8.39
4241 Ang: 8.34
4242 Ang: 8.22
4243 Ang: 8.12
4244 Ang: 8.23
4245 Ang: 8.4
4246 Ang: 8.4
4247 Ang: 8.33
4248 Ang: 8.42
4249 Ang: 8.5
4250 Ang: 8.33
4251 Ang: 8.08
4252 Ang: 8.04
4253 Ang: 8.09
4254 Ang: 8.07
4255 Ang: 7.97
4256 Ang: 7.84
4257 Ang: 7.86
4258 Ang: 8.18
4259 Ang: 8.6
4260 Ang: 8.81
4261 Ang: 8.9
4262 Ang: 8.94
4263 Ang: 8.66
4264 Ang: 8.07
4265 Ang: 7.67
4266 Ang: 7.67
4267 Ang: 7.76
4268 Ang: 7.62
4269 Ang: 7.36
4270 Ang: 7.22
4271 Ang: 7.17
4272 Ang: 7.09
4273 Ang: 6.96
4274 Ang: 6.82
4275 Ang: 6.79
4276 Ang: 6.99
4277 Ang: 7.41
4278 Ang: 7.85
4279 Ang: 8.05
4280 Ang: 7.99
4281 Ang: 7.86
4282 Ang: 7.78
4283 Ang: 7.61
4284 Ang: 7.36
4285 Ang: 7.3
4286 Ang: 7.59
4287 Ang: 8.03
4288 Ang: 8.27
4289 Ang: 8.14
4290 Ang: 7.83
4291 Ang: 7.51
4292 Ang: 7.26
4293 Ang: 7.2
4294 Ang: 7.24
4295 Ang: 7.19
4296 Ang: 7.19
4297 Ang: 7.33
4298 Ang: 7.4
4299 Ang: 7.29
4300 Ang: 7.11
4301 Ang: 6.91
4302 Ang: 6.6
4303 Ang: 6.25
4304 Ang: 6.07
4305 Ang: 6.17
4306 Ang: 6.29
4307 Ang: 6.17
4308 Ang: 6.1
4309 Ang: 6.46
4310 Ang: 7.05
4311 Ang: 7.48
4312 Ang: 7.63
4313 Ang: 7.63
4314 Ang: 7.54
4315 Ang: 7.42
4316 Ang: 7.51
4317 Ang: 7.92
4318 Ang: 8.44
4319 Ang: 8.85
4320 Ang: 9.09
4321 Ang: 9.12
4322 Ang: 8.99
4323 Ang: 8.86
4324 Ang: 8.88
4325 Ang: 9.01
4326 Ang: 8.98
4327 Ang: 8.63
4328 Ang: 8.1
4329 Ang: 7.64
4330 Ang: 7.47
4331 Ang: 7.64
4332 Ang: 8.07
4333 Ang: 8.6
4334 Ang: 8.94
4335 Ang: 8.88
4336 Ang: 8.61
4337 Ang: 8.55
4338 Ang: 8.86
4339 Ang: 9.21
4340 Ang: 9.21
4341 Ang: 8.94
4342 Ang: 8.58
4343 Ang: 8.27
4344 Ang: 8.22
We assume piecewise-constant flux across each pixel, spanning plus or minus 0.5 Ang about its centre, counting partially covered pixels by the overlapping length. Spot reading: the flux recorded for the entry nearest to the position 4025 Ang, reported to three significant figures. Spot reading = 8.05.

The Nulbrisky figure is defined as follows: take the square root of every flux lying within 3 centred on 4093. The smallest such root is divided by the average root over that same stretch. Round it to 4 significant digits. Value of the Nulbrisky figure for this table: 0.9849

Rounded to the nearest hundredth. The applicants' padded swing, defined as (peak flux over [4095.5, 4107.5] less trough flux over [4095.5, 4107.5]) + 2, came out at 3.70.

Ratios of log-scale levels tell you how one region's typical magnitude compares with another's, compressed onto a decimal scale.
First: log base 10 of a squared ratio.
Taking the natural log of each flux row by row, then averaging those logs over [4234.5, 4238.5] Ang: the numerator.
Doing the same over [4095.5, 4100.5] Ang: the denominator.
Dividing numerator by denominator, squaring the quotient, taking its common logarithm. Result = 0.156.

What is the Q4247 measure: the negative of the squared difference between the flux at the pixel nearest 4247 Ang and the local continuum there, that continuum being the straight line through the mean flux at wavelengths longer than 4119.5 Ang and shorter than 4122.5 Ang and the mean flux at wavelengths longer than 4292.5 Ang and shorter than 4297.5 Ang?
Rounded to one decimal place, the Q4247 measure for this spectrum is -0.7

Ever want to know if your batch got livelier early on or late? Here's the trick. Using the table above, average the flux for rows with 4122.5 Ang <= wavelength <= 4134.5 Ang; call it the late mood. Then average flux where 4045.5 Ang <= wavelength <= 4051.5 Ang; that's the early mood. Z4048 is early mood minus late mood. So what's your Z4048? -1.58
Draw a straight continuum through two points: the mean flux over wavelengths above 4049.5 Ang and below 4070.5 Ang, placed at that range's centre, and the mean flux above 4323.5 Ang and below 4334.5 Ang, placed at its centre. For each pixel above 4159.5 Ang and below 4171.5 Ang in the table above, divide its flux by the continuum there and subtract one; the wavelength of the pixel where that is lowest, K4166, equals 4171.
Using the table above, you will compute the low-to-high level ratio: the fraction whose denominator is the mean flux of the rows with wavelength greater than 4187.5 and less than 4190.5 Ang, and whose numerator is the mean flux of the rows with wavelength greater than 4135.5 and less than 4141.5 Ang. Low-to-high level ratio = 0.92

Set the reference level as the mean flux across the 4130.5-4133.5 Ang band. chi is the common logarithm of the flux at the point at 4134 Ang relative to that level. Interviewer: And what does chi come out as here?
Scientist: -0.01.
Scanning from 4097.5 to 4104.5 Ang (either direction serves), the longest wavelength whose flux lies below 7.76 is 4104 Ang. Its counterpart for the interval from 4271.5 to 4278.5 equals 4277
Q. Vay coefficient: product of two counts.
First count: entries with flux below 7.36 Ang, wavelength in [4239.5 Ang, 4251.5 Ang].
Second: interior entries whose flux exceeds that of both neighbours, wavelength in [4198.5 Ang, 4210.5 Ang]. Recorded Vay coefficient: 0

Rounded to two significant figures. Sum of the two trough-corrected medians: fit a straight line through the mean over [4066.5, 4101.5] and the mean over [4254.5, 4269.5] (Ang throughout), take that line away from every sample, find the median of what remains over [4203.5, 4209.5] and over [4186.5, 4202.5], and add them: -0.56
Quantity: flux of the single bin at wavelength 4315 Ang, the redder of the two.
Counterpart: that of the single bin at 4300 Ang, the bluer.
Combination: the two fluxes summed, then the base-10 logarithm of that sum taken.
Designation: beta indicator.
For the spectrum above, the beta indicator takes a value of 1.16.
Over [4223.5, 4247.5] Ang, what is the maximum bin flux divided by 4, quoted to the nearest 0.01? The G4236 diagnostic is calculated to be 2.18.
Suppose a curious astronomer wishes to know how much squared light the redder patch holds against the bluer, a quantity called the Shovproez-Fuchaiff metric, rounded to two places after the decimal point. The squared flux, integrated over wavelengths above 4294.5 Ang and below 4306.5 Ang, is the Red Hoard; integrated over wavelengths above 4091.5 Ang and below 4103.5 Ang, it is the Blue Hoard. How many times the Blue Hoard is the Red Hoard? 1.04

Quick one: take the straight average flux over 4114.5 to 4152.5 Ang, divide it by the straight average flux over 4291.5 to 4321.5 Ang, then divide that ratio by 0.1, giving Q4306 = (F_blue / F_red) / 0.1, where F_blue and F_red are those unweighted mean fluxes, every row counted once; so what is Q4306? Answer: 10.2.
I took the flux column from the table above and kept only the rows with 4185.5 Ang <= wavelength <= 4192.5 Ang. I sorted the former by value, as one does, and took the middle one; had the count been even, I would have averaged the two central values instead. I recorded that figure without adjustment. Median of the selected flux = 7.8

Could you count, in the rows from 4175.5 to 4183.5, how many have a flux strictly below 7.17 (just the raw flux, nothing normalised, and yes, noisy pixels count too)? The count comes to 2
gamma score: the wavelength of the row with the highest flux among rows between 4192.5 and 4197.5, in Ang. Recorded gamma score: 4197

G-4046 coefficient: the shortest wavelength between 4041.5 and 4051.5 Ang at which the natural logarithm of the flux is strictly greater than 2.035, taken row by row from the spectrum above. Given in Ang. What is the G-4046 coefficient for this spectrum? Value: 4042 Ang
